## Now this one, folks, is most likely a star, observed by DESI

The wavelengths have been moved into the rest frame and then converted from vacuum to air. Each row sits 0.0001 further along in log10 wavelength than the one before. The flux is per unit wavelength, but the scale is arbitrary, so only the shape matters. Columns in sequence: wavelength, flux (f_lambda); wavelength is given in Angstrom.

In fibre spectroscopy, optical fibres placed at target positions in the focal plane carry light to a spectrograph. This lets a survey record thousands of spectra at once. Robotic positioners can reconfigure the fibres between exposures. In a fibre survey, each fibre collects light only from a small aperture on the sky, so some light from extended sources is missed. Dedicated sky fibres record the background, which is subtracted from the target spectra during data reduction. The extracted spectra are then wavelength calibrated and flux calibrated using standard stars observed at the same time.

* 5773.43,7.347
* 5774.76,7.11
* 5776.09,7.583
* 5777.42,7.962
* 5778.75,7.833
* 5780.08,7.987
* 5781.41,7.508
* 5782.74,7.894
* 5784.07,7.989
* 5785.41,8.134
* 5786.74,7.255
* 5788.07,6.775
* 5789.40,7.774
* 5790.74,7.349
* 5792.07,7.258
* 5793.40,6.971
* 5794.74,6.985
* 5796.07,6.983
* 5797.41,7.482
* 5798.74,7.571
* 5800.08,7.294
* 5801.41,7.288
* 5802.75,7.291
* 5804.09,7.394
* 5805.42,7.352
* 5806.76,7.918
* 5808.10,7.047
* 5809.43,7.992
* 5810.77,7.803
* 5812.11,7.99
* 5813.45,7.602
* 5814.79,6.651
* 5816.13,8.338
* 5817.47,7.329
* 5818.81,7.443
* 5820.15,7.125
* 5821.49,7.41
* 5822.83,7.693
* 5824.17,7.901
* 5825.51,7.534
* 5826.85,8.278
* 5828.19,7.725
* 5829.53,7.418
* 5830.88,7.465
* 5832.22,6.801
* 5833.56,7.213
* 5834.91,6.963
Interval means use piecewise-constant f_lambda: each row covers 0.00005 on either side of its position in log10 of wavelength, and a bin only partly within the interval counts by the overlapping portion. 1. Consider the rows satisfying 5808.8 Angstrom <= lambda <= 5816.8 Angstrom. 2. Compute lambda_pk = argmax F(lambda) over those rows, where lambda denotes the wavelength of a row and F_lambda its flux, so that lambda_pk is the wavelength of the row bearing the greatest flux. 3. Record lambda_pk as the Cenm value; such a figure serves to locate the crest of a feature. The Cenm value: 5816.13 Angstrom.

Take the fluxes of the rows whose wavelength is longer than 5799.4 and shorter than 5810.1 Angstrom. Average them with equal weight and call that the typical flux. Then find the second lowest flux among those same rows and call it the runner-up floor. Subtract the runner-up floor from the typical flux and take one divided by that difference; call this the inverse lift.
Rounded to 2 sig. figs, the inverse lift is 6.3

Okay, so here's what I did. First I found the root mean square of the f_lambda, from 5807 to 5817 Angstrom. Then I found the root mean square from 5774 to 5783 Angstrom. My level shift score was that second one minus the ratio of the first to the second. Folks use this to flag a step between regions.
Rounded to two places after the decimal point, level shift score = 6.71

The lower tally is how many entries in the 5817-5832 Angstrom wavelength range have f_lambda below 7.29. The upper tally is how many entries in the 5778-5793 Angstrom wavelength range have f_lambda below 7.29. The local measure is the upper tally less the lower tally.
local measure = 2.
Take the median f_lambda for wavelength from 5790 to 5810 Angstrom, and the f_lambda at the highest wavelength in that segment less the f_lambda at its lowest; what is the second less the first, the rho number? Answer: -6.7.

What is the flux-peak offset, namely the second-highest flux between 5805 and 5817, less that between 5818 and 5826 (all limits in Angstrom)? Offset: 0.3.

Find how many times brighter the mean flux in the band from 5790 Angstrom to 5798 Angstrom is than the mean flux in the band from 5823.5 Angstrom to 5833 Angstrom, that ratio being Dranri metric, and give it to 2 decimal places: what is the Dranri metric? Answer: 0.94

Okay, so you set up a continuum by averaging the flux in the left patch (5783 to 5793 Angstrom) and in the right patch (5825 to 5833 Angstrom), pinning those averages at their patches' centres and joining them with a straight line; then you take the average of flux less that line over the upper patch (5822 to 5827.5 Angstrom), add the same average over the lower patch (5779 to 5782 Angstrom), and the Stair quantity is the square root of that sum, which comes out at 0.75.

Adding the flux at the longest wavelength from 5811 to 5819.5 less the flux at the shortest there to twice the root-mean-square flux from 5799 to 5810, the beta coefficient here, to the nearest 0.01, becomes 14.36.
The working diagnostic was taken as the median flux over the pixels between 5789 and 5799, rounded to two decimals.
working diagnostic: 7.30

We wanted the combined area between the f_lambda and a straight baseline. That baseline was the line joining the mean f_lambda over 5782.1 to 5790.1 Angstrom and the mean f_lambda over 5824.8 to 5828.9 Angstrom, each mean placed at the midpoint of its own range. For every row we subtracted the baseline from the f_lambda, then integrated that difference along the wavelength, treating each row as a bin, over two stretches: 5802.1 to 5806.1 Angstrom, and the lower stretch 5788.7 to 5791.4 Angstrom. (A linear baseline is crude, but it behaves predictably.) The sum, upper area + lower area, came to -1.8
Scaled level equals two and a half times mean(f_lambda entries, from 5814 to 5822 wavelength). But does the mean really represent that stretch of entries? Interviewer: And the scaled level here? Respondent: 18.5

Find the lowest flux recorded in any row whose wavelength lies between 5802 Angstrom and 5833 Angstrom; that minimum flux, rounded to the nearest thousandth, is 6.651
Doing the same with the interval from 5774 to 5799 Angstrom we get 6.775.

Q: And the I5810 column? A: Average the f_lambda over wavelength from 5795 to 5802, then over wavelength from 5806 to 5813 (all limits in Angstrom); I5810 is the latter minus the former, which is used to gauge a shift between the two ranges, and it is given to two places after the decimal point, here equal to 0.43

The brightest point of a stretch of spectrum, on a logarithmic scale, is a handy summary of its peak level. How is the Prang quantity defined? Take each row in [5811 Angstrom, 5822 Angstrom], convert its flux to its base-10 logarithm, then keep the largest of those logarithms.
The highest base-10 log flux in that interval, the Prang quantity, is 0.921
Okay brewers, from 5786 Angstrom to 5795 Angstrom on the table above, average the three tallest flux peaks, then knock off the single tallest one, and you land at -0.31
